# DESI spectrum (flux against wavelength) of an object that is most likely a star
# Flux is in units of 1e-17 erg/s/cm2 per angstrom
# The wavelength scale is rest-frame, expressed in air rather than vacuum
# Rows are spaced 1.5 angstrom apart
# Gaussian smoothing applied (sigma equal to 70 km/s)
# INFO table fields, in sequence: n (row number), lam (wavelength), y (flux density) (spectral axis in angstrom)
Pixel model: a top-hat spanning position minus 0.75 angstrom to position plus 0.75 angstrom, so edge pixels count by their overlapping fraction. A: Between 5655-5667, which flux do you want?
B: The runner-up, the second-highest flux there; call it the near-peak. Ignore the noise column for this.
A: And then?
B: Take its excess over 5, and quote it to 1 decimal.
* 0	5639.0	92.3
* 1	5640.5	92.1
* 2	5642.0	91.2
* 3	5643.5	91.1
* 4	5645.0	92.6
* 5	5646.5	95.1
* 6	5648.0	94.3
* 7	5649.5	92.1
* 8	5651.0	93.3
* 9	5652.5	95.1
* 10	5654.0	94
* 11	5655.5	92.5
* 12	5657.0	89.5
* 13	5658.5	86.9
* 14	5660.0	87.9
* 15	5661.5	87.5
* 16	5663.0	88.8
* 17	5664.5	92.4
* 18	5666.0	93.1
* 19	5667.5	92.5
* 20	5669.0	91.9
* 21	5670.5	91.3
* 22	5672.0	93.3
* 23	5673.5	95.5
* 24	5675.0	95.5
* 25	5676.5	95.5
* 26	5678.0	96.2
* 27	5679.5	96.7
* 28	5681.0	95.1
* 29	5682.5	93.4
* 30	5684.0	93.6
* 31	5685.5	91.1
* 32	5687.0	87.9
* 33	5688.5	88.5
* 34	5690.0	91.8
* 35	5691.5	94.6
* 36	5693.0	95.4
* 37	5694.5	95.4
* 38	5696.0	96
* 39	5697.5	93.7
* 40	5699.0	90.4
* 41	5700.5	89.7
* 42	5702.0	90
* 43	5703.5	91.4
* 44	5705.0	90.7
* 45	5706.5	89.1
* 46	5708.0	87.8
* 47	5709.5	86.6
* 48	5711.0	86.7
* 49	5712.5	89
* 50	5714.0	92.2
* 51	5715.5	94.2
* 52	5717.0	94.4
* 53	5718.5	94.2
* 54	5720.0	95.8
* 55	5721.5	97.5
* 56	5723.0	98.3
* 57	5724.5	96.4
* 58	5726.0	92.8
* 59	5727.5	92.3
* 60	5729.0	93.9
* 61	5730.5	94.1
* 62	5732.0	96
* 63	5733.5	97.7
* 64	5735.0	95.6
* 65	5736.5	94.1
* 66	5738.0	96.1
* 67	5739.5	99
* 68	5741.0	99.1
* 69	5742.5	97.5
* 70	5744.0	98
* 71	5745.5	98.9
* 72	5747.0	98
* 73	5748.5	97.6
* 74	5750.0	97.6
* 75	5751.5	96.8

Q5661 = 87.5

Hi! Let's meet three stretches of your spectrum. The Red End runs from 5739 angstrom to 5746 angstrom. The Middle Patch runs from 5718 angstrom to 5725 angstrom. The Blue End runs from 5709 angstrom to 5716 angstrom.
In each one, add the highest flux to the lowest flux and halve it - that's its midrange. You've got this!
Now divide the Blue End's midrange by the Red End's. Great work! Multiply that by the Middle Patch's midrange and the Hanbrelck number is 88.5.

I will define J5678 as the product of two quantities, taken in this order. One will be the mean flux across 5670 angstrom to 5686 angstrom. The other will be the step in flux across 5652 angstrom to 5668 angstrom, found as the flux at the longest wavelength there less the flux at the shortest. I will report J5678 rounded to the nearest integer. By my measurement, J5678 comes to -245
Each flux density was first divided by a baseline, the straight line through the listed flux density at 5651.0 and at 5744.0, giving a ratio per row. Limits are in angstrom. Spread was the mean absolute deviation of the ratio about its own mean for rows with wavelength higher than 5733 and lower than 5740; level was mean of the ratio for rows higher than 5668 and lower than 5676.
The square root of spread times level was 0.123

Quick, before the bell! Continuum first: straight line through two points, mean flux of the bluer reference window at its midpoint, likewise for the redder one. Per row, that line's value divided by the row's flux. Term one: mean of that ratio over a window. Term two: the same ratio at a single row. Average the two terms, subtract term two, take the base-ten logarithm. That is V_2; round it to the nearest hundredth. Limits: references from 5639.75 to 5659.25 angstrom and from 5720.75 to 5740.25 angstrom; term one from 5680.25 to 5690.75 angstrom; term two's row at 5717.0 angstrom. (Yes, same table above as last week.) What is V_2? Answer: -2.07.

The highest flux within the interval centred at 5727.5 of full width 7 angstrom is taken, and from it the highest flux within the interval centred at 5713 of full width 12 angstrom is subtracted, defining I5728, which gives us 2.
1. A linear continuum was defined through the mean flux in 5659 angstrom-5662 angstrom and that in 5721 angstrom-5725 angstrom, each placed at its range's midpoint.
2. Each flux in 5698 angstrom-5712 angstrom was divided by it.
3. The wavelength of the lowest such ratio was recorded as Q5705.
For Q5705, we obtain 5711.0 angstrom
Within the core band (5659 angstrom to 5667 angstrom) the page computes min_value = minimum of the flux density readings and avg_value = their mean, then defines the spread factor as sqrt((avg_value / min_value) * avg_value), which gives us 9.61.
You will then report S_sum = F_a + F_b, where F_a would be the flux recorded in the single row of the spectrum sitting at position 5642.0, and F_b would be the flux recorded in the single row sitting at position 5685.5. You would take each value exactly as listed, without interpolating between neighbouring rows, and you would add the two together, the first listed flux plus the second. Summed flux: 182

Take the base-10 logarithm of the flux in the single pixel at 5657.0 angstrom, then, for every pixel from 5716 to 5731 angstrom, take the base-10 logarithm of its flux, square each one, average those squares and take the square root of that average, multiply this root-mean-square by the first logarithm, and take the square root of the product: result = 1.96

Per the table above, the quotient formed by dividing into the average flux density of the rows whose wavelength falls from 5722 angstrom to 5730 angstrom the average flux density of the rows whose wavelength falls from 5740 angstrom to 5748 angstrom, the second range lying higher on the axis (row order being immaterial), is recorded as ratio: 0.96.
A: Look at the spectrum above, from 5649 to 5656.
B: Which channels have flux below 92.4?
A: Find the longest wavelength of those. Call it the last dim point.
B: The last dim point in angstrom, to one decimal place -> 5649.5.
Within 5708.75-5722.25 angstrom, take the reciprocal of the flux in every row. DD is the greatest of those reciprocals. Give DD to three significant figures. 0.0115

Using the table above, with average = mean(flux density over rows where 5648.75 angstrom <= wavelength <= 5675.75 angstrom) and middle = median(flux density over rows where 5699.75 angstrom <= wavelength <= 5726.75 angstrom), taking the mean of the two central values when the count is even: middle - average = 0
